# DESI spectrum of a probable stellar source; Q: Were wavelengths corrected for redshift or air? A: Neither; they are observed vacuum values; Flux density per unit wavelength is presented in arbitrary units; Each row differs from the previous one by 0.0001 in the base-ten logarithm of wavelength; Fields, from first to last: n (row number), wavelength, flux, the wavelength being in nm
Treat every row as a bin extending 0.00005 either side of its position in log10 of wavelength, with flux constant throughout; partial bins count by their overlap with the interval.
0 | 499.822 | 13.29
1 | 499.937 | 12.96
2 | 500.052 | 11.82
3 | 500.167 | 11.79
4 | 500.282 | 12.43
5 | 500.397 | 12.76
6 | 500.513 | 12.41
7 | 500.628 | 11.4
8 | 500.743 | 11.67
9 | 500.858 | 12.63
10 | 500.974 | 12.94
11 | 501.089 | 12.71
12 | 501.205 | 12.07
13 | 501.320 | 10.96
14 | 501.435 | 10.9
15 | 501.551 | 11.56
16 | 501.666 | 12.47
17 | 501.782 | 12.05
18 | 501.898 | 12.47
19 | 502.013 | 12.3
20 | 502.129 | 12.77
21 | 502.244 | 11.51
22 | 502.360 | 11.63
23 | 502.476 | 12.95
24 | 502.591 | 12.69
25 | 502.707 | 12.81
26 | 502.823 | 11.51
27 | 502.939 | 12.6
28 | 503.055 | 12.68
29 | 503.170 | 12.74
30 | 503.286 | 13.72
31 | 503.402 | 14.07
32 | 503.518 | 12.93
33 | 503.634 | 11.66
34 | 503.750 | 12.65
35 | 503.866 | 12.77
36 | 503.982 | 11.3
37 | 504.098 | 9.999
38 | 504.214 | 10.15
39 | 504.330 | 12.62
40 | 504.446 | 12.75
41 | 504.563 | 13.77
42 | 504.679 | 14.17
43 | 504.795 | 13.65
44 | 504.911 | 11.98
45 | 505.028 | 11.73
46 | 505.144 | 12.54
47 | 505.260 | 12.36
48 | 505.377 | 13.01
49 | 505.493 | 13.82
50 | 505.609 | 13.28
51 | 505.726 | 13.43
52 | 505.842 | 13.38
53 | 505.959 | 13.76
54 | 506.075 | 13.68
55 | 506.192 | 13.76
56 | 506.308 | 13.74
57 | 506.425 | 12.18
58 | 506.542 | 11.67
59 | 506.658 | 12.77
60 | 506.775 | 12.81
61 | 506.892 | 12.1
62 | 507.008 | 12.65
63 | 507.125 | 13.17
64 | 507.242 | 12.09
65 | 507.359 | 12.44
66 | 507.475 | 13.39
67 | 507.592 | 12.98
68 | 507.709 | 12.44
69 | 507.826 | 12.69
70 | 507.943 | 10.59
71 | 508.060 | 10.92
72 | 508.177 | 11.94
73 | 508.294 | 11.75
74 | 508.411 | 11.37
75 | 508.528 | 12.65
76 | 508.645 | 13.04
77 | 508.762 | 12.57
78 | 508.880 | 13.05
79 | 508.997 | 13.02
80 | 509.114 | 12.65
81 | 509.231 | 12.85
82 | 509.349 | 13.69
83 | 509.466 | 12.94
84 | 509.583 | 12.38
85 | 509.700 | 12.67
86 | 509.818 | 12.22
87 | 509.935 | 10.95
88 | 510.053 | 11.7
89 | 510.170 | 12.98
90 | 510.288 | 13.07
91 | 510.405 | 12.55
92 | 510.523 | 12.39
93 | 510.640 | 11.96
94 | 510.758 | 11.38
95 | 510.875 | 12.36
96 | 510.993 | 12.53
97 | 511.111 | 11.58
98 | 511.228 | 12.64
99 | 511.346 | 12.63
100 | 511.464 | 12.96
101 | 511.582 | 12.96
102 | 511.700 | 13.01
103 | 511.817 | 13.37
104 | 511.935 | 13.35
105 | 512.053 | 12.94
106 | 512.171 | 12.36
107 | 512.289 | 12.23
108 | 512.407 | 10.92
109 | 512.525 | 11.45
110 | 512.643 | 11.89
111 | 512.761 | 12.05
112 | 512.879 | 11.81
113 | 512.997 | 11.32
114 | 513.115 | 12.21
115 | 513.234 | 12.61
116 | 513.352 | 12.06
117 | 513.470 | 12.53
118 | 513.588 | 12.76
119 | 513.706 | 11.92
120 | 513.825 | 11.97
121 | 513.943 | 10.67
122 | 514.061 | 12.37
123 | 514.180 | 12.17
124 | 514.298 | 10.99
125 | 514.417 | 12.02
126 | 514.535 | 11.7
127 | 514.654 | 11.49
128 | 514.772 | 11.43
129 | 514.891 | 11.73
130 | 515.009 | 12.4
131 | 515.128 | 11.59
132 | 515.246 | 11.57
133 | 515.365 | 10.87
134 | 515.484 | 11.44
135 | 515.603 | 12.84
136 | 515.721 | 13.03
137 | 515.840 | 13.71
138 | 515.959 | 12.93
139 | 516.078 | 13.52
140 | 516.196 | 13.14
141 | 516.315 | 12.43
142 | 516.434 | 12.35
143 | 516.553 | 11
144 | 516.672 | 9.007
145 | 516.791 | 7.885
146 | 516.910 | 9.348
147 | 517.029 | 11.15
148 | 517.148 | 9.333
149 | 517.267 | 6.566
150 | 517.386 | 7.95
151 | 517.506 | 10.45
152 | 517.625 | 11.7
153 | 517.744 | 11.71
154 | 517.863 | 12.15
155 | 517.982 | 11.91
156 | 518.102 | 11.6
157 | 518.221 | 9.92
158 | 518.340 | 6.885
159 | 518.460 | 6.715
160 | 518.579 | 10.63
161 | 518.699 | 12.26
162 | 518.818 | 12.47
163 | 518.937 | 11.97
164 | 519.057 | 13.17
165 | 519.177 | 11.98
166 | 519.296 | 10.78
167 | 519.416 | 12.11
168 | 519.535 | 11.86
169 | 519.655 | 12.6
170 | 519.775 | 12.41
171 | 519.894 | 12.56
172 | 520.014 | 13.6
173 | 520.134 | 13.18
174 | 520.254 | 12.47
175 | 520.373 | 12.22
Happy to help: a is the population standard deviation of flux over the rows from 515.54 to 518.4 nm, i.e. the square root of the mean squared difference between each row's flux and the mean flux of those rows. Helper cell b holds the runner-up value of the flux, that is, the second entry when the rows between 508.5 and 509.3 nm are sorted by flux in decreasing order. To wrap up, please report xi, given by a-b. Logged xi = -11.0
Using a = 2.08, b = 13.04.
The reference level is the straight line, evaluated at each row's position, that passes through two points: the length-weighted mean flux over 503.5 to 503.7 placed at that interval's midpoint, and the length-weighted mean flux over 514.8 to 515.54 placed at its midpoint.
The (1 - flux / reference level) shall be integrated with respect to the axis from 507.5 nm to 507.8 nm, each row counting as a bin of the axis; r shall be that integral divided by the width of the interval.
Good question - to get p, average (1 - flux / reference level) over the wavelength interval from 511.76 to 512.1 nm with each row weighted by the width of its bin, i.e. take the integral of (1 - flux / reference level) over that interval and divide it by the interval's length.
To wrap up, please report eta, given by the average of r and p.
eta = -0.10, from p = -0.125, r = -0.07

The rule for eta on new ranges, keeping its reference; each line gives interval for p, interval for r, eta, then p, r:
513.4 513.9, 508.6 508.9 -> -0.06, -0.049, -0.08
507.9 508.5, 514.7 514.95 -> 0.02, 0.045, 0.00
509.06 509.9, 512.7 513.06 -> -0.04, -0.071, 0.00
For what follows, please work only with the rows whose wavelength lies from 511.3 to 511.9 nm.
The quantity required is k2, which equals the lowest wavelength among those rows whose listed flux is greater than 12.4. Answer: 511.346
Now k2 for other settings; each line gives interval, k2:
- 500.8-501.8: 500.858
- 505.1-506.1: 505.144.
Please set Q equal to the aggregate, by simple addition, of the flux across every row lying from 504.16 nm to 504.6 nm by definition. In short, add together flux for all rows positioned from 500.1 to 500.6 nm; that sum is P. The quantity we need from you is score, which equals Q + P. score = 98.7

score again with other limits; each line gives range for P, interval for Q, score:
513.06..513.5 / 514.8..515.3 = 96.7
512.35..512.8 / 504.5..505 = 99.9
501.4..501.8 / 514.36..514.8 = 93.6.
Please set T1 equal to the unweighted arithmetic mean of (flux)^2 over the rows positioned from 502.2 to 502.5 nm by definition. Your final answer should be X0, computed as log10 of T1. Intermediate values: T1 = 145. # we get 2.16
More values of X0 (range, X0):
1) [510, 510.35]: 2.20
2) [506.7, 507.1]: 2.20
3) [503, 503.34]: 2.23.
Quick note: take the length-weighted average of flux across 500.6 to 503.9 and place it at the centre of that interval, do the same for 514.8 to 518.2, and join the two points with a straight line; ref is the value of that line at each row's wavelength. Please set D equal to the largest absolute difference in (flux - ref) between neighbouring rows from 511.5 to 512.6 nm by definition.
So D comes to 1.3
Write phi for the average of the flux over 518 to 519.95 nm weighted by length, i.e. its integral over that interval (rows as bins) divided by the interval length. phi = 11.3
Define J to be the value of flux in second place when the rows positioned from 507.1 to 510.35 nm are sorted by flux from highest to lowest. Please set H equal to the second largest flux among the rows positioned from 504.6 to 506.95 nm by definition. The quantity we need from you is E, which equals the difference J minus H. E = -0.4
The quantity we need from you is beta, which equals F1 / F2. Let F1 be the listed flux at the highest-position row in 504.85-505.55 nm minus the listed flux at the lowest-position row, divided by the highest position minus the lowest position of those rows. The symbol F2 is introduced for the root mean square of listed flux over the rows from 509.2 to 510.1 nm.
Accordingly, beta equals 0.25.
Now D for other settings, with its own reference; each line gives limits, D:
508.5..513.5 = 1.3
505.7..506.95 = 1.6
